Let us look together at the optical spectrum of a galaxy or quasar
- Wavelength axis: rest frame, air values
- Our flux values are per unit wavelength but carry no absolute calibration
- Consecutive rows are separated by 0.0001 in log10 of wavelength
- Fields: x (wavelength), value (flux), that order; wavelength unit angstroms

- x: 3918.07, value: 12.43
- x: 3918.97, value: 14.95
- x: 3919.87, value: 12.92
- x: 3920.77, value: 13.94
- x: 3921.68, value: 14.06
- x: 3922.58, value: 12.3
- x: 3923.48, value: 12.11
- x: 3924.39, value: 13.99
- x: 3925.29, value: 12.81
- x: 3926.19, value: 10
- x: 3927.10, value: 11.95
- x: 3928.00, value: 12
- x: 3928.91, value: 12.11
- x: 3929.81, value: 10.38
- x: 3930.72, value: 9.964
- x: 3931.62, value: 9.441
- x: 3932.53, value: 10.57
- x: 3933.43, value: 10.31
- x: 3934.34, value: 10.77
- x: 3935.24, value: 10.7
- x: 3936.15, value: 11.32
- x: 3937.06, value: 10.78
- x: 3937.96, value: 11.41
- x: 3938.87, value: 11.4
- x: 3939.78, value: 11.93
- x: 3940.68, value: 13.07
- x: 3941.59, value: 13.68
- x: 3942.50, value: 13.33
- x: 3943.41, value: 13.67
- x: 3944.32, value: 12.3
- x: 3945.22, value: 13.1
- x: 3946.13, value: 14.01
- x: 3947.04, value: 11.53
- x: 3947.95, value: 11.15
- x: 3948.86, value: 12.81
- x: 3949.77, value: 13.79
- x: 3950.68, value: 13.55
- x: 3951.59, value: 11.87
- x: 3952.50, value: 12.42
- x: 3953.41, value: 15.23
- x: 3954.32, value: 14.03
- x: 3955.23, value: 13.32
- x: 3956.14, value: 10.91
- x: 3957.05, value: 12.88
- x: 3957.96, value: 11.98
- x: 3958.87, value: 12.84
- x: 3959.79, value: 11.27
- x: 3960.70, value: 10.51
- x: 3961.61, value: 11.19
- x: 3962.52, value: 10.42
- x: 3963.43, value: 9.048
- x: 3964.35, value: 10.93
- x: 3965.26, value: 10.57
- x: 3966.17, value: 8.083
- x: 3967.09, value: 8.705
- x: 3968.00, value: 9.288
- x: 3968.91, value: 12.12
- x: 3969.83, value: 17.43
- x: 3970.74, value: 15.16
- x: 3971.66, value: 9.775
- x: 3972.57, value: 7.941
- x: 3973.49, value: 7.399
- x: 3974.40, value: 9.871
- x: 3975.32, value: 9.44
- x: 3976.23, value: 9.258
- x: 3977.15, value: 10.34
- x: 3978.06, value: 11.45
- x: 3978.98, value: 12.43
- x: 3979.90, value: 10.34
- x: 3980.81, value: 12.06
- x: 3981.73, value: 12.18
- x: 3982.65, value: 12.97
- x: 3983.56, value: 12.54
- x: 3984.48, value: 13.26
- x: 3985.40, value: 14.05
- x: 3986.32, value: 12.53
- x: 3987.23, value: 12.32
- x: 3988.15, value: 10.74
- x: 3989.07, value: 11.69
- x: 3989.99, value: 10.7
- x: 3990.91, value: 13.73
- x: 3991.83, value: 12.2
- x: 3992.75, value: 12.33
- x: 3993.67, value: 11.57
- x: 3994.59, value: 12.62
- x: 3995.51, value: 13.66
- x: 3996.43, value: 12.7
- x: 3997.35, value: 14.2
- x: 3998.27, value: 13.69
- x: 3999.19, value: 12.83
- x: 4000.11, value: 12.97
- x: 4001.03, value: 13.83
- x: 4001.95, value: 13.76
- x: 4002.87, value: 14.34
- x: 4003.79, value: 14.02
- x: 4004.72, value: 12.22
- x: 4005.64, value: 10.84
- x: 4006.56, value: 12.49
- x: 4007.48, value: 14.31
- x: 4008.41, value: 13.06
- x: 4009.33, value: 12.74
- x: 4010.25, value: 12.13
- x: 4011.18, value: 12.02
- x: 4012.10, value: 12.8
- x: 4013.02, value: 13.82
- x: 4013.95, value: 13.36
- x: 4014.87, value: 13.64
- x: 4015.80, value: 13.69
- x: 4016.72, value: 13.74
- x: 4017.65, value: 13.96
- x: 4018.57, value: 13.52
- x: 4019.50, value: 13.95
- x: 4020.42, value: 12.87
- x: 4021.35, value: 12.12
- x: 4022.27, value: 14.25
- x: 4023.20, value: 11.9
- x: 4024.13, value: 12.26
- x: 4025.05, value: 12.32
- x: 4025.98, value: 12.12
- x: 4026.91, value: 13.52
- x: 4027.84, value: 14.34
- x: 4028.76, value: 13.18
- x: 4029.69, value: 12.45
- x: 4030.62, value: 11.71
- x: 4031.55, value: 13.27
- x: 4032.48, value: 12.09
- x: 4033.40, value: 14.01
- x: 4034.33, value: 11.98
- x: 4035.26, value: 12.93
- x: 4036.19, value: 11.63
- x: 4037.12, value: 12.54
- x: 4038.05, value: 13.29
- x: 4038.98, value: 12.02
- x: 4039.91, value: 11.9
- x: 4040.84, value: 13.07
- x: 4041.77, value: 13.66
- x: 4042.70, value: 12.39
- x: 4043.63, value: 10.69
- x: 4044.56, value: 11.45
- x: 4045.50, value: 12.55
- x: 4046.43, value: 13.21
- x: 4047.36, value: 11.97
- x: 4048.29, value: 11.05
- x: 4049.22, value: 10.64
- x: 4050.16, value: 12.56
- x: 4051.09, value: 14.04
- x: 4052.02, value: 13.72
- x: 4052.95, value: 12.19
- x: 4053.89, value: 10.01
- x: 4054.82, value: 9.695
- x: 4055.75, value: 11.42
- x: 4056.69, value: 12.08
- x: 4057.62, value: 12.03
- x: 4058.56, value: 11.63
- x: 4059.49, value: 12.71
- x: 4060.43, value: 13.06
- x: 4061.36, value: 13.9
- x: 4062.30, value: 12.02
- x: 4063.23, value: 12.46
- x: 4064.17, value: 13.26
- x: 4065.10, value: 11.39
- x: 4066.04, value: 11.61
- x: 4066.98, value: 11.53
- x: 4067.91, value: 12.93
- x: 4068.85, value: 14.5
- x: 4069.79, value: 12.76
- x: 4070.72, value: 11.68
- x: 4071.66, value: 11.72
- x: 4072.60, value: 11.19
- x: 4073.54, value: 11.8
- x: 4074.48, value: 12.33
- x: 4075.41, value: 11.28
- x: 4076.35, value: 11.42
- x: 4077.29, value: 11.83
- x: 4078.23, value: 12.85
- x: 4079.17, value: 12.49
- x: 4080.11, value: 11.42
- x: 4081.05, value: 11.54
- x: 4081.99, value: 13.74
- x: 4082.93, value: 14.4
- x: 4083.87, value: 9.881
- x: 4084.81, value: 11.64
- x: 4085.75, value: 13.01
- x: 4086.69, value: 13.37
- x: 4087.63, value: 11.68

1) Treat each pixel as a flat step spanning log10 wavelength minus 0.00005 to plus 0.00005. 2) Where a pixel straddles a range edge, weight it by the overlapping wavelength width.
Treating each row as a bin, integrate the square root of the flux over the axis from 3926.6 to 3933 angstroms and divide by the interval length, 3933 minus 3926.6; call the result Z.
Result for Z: 3.30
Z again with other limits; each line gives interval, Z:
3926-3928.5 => 3.37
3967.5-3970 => 3.49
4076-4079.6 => 3.48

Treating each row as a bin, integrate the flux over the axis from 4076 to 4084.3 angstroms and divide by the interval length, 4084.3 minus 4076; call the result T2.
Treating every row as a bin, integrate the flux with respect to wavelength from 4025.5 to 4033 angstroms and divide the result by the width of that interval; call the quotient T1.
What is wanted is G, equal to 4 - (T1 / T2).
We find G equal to 2.95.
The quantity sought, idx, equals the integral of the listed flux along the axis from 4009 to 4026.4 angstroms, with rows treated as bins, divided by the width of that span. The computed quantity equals 13.0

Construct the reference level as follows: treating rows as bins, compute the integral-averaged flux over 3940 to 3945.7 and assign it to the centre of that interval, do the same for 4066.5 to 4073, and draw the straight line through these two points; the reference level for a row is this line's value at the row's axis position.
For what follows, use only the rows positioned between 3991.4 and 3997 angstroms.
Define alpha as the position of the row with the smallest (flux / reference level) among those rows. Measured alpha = 3993.67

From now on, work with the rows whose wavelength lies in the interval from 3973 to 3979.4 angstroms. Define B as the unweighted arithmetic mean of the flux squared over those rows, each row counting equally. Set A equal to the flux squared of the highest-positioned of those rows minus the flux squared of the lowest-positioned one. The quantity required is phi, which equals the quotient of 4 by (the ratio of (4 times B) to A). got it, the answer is 1.0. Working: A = 100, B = 103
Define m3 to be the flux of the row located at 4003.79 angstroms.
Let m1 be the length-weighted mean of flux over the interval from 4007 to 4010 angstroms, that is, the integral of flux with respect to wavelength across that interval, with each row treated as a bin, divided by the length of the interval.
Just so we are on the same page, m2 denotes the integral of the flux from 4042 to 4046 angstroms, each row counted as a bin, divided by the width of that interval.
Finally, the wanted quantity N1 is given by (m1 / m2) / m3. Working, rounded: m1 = 13.3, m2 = 11.9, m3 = 14.02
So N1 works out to 0.080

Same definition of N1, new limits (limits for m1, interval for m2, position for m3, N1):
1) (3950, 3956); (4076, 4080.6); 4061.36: 0.080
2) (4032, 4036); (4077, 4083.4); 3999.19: 0.078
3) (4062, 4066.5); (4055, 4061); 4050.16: 0.080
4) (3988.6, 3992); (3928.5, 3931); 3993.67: 0.096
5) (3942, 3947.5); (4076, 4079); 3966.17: 0.133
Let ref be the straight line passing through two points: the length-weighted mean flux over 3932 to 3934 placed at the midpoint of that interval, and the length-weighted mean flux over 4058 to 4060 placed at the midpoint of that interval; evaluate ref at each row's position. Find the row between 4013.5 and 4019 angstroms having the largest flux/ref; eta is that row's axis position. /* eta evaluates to 4017.65 angstroms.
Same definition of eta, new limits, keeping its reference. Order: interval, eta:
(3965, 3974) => 3969.83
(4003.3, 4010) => 4007.48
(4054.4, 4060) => 4059.49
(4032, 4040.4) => 4033.40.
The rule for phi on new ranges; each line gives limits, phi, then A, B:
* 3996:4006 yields -0.2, -44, 176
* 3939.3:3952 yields 0.0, -1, 166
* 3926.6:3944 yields 0.3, 44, 134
